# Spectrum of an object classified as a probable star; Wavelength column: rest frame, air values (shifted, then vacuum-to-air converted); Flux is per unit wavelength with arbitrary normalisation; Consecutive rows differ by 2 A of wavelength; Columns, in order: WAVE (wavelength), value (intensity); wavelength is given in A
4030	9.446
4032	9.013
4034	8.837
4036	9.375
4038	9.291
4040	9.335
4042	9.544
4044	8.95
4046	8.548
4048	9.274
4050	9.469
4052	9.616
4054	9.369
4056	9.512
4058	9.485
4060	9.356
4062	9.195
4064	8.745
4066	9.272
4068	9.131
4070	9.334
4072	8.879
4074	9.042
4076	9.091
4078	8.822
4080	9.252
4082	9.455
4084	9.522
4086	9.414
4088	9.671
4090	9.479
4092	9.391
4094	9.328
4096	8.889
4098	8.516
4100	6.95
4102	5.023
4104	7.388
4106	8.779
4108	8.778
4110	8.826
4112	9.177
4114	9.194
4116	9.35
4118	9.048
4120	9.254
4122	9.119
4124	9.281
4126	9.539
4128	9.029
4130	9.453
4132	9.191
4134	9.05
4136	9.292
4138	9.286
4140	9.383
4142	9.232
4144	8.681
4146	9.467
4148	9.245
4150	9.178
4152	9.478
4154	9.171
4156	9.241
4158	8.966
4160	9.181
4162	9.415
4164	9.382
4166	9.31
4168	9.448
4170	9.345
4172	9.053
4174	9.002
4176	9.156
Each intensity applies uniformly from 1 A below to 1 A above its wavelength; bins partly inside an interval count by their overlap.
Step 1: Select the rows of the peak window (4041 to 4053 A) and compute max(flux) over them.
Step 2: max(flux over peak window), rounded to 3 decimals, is 9.616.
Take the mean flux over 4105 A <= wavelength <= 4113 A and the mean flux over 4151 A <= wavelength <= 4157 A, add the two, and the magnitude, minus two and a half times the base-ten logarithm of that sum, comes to -3.15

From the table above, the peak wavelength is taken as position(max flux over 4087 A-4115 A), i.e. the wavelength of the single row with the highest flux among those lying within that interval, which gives 4088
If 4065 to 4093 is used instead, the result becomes 4088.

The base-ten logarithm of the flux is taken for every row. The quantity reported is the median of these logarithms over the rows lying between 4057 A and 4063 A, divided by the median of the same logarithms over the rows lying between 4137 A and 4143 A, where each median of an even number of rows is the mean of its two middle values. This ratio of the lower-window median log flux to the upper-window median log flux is 1.00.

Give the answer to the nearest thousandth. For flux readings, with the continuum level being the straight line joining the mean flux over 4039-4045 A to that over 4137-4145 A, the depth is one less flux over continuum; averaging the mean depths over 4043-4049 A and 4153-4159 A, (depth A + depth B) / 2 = 0.019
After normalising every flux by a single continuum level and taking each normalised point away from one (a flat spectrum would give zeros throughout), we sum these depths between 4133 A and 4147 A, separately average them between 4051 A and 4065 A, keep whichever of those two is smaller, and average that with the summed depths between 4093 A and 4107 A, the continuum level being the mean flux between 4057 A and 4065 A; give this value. 0.51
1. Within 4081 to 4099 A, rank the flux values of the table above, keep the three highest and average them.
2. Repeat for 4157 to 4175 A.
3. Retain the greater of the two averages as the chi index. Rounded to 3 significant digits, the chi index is 9.56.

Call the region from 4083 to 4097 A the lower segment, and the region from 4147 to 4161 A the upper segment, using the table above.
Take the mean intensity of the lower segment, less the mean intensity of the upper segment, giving 0.18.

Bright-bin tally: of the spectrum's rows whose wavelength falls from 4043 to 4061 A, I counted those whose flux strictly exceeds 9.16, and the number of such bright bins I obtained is 7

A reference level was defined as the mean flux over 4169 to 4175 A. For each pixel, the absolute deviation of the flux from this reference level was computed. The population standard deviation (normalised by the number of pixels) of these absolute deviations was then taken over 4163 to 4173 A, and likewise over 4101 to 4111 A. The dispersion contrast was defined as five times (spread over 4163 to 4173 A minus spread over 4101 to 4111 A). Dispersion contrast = -7.0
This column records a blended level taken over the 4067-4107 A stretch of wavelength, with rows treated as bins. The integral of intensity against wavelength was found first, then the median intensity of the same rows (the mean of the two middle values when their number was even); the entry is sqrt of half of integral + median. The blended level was 13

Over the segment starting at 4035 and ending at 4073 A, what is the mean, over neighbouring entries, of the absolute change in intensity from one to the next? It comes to 0.27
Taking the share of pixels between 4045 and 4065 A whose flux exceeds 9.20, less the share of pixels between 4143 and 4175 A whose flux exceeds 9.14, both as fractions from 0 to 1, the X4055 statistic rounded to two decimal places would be -0.05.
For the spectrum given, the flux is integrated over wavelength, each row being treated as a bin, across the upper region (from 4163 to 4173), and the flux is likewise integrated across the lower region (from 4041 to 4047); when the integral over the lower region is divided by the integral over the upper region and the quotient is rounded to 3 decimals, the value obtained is 0.581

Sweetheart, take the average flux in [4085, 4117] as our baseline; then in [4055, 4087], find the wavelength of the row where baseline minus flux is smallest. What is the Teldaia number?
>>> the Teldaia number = 4084 A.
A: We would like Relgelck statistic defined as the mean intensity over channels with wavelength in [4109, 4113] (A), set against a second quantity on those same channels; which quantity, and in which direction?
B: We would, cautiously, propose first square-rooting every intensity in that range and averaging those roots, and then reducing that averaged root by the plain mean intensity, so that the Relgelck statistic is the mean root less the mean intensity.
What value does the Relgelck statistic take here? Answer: -6.00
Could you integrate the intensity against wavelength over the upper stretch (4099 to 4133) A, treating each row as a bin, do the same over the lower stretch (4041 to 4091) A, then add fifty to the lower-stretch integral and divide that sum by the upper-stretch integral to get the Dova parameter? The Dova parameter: 1.7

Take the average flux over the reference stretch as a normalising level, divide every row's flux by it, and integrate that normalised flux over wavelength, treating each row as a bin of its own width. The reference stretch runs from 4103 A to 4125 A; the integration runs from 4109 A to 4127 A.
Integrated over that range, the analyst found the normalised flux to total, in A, 18.5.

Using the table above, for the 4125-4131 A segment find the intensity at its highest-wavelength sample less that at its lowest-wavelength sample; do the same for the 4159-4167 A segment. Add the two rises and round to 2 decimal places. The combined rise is 0.04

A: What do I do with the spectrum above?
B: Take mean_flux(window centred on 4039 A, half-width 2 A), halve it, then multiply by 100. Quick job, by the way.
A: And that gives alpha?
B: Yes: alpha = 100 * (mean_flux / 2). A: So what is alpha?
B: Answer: 466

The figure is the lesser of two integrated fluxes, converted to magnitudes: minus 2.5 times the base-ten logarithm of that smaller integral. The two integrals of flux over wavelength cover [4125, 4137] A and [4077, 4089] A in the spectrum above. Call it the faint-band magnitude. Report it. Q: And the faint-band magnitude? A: -5.114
